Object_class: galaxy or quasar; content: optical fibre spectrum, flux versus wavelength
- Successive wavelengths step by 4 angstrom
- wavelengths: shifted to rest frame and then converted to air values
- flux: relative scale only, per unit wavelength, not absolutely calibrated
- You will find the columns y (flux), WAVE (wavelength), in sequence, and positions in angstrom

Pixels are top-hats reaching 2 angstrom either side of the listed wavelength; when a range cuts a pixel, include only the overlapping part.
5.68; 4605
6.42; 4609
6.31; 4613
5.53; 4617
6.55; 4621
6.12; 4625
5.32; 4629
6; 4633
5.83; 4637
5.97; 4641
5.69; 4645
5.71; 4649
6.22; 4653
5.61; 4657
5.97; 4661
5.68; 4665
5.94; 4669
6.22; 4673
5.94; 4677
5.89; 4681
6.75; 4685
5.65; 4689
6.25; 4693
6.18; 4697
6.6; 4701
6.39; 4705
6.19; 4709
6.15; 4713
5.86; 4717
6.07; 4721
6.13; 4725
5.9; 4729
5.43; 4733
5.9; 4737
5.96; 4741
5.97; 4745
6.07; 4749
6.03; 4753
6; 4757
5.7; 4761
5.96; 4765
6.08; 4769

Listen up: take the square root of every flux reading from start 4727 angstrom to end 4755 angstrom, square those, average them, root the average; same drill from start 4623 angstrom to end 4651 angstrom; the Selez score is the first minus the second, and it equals 0.02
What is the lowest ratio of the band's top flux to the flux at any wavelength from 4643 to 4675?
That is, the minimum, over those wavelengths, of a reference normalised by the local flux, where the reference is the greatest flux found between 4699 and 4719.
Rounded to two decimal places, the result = 1.06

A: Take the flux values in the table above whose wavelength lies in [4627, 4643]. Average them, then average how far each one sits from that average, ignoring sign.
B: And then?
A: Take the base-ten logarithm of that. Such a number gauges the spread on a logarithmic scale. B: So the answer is -0.64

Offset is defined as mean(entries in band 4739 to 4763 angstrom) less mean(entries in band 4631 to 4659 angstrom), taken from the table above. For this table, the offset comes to 0.09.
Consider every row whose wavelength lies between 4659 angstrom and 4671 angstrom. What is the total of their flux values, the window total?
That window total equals 18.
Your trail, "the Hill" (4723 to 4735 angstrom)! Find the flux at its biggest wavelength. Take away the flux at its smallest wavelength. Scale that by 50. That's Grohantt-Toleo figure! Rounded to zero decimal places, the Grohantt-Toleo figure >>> -35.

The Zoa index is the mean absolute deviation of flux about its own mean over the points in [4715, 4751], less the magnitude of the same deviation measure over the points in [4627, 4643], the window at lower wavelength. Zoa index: -0.098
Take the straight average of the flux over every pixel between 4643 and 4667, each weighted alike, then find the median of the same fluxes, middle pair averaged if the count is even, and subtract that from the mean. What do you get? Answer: 0.11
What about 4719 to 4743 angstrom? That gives -0.03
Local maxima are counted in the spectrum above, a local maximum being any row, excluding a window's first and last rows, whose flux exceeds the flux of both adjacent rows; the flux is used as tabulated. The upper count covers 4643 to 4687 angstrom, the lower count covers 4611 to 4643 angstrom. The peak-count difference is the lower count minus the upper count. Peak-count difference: -1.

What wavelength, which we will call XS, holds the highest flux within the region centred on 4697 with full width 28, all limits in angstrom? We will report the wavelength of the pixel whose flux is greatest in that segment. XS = 4685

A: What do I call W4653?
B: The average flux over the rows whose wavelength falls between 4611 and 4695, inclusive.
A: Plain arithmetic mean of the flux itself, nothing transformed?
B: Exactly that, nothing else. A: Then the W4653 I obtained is 5.96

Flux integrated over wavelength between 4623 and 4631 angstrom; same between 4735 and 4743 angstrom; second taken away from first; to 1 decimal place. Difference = -1.7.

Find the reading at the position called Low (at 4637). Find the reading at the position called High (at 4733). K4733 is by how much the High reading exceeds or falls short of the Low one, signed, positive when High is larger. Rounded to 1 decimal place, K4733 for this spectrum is -0.4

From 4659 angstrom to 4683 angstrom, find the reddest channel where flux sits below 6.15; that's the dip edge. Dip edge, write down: 4681 angstrom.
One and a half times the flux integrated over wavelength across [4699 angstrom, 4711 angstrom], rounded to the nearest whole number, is 115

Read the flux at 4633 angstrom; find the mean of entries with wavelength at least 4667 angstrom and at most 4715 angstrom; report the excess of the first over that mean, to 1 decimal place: -0.2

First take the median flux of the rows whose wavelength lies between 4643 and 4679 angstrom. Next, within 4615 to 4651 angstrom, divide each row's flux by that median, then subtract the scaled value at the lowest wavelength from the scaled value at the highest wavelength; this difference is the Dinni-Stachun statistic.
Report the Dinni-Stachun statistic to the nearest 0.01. 0.03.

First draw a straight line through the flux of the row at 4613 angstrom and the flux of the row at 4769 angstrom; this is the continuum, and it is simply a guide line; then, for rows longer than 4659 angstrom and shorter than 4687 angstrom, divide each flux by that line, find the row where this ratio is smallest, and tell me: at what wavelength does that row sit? 4665 angstrom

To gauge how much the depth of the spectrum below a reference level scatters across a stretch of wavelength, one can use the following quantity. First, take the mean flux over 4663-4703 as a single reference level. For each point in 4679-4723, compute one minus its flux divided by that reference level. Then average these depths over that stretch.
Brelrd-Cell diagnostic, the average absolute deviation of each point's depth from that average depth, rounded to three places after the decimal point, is 0.038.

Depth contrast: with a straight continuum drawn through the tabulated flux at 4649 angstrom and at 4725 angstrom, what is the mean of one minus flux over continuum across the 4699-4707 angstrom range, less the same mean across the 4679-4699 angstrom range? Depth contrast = -0.045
